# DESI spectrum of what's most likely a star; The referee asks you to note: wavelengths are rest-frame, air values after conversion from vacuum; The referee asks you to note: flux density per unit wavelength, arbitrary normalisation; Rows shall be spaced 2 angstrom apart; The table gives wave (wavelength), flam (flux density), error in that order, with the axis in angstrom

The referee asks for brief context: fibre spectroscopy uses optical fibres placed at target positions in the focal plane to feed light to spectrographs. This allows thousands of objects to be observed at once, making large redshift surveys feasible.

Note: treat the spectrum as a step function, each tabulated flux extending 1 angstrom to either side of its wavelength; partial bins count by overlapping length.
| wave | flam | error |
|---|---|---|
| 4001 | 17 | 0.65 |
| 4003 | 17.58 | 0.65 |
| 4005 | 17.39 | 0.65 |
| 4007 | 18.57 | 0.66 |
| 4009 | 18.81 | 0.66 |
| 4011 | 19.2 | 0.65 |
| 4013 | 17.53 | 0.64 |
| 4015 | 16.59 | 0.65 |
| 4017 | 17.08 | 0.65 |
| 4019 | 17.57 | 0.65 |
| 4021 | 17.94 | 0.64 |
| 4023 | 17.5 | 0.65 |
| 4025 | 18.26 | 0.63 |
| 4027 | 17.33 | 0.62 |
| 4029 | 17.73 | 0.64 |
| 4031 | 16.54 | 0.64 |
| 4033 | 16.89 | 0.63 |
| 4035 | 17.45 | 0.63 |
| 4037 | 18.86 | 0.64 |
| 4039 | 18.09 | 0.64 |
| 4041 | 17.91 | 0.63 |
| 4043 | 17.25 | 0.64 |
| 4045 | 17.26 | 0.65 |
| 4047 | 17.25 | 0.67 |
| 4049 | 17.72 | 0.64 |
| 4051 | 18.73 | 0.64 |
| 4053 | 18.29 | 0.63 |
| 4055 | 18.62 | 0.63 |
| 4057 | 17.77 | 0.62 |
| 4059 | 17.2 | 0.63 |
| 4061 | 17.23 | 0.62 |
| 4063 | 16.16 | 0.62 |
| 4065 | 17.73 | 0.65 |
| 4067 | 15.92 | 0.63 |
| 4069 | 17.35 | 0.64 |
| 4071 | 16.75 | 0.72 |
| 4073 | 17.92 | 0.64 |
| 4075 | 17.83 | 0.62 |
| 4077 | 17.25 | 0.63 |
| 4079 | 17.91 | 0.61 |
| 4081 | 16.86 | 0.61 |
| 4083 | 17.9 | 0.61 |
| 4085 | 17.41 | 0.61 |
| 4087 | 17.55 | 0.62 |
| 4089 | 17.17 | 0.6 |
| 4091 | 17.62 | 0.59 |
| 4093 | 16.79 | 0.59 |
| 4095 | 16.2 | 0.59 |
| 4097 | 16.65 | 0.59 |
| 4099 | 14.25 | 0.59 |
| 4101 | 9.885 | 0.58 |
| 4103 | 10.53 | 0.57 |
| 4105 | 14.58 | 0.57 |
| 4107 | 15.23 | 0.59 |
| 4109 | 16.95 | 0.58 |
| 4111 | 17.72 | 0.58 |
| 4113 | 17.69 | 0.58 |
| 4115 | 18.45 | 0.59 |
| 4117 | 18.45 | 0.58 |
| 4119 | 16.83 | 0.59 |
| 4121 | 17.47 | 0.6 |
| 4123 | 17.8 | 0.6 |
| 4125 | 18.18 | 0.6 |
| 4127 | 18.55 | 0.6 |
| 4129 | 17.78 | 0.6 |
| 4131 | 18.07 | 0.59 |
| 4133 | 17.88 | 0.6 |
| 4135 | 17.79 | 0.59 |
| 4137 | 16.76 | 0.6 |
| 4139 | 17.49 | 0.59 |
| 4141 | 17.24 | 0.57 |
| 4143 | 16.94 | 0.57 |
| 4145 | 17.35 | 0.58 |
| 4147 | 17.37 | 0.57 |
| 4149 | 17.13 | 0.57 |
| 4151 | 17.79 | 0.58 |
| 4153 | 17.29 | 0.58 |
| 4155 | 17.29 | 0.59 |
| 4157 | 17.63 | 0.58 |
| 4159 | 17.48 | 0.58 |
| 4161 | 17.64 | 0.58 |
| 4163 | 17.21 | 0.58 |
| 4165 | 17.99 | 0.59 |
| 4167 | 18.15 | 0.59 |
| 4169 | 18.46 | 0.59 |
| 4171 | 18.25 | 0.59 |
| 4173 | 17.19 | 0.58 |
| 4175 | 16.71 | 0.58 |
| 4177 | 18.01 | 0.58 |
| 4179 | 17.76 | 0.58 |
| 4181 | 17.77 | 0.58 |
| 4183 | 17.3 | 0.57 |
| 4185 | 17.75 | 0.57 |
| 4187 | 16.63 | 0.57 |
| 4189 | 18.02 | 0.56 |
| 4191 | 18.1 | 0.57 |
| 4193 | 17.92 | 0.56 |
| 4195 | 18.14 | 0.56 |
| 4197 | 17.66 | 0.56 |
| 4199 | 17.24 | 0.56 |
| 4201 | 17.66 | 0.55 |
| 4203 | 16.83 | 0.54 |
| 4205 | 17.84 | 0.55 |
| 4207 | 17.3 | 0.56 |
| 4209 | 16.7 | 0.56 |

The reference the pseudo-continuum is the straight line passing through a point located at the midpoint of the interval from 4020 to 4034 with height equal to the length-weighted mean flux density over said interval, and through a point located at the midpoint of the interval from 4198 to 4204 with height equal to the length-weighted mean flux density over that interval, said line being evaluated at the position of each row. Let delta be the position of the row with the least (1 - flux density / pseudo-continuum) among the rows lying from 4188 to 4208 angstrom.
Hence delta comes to 4195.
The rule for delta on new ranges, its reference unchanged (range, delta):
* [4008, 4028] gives 4011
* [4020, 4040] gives 4037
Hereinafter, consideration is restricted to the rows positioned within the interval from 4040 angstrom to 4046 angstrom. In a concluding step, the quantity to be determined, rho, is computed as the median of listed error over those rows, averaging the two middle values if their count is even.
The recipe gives 0.64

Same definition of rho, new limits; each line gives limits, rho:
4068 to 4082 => 0.63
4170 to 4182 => 0.58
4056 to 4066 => 0.62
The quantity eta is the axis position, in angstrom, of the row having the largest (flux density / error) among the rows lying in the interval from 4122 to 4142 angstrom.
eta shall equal 4127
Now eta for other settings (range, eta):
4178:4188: 4185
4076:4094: 4091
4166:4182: 4169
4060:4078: 4075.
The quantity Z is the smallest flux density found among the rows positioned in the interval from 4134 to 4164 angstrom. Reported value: 16.76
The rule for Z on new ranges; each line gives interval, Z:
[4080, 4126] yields 9.885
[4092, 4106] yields 9.885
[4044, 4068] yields 15.92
